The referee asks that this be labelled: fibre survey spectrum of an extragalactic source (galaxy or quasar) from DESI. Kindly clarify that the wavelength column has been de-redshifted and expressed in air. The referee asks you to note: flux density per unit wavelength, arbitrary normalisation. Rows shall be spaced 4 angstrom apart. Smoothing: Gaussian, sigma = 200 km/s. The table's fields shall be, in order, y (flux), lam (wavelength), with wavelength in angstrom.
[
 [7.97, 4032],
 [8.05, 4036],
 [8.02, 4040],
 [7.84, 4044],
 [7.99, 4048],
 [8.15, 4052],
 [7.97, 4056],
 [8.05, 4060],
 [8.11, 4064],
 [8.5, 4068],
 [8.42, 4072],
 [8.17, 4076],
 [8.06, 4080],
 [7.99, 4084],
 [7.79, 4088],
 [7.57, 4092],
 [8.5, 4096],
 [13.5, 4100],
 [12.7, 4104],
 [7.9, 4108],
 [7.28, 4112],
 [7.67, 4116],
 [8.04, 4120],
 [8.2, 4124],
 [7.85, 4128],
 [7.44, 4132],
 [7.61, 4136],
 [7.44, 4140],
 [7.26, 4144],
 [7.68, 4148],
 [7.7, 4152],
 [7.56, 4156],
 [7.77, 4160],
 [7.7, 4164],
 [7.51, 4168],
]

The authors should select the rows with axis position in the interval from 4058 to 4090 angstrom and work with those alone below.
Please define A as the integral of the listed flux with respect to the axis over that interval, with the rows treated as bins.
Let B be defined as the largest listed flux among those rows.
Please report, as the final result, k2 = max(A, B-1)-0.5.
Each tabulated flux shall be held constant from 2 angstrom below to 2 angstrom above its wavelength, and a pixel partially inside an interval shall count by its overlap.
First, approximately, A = 260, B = 8.5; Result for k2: 260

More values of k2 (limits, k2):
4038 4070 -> 258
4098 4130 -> 292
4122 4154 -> 244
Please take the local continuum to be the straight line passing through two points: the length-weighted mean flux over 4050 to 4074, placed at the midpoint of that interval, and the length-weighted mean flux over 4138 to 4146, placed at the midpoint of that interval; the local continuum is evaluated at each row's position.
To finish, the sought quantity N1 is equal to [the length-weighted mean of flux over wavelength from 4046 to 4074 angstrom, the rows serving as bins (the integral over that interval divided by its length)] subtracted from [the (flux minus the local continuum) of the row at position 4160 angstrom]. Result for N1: -7.6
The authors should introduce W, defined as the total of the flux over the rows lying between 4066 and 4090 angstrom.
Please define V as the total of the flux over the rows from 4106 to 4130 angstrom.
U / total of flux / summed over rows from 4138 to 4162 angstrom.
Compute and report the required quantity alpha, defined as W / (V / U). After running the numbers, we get 47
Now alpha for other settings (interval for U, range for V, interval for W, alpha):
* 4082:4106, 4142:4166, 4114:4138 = 59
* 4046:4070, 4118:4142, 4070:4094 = 50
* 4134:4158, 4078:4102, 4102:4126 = 44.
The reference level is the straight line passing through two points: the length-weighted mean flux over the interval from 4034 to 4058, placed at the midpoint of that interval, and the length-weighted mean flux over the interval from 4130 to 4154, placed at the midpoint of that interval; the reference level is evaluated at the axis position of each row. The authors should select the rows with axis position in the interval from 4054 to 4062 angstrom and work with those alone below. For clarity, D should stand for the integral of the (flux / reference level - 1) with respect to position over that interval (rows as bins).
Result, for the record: 0.1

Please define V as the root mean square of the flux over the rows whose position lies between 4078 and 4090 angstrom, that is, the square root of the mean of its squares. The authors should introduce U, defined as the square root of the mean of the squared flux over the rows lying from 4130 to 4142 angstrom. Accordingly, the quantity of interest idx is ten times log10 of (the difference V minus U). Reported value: -3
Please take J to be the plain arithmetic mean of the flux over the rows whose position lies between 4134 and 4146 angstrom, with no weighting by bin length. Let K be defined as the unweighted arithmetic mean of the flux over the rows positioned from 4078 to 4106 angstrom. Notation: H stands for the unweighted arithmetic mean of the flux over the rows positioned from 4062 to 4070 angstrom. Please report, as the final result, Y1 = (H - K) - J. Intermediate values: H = 8.3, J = 7.44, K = 9.44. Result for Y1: -8.6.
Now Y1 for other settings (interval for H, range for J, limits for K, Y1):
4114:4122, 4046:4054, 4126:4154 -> -7.8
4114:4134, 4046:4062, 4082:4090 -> -8.1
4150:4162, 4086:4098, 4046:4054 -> -8.3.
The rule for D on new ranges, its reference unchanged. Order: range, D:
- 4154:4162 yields 0.2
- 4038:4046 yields -0.1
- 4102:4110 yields 2.7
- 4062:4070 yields 0.4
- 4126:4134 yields 0.1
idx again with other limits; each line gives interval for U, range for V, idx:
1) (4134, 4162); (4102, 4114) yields 3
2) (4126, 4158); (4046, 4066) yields -3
